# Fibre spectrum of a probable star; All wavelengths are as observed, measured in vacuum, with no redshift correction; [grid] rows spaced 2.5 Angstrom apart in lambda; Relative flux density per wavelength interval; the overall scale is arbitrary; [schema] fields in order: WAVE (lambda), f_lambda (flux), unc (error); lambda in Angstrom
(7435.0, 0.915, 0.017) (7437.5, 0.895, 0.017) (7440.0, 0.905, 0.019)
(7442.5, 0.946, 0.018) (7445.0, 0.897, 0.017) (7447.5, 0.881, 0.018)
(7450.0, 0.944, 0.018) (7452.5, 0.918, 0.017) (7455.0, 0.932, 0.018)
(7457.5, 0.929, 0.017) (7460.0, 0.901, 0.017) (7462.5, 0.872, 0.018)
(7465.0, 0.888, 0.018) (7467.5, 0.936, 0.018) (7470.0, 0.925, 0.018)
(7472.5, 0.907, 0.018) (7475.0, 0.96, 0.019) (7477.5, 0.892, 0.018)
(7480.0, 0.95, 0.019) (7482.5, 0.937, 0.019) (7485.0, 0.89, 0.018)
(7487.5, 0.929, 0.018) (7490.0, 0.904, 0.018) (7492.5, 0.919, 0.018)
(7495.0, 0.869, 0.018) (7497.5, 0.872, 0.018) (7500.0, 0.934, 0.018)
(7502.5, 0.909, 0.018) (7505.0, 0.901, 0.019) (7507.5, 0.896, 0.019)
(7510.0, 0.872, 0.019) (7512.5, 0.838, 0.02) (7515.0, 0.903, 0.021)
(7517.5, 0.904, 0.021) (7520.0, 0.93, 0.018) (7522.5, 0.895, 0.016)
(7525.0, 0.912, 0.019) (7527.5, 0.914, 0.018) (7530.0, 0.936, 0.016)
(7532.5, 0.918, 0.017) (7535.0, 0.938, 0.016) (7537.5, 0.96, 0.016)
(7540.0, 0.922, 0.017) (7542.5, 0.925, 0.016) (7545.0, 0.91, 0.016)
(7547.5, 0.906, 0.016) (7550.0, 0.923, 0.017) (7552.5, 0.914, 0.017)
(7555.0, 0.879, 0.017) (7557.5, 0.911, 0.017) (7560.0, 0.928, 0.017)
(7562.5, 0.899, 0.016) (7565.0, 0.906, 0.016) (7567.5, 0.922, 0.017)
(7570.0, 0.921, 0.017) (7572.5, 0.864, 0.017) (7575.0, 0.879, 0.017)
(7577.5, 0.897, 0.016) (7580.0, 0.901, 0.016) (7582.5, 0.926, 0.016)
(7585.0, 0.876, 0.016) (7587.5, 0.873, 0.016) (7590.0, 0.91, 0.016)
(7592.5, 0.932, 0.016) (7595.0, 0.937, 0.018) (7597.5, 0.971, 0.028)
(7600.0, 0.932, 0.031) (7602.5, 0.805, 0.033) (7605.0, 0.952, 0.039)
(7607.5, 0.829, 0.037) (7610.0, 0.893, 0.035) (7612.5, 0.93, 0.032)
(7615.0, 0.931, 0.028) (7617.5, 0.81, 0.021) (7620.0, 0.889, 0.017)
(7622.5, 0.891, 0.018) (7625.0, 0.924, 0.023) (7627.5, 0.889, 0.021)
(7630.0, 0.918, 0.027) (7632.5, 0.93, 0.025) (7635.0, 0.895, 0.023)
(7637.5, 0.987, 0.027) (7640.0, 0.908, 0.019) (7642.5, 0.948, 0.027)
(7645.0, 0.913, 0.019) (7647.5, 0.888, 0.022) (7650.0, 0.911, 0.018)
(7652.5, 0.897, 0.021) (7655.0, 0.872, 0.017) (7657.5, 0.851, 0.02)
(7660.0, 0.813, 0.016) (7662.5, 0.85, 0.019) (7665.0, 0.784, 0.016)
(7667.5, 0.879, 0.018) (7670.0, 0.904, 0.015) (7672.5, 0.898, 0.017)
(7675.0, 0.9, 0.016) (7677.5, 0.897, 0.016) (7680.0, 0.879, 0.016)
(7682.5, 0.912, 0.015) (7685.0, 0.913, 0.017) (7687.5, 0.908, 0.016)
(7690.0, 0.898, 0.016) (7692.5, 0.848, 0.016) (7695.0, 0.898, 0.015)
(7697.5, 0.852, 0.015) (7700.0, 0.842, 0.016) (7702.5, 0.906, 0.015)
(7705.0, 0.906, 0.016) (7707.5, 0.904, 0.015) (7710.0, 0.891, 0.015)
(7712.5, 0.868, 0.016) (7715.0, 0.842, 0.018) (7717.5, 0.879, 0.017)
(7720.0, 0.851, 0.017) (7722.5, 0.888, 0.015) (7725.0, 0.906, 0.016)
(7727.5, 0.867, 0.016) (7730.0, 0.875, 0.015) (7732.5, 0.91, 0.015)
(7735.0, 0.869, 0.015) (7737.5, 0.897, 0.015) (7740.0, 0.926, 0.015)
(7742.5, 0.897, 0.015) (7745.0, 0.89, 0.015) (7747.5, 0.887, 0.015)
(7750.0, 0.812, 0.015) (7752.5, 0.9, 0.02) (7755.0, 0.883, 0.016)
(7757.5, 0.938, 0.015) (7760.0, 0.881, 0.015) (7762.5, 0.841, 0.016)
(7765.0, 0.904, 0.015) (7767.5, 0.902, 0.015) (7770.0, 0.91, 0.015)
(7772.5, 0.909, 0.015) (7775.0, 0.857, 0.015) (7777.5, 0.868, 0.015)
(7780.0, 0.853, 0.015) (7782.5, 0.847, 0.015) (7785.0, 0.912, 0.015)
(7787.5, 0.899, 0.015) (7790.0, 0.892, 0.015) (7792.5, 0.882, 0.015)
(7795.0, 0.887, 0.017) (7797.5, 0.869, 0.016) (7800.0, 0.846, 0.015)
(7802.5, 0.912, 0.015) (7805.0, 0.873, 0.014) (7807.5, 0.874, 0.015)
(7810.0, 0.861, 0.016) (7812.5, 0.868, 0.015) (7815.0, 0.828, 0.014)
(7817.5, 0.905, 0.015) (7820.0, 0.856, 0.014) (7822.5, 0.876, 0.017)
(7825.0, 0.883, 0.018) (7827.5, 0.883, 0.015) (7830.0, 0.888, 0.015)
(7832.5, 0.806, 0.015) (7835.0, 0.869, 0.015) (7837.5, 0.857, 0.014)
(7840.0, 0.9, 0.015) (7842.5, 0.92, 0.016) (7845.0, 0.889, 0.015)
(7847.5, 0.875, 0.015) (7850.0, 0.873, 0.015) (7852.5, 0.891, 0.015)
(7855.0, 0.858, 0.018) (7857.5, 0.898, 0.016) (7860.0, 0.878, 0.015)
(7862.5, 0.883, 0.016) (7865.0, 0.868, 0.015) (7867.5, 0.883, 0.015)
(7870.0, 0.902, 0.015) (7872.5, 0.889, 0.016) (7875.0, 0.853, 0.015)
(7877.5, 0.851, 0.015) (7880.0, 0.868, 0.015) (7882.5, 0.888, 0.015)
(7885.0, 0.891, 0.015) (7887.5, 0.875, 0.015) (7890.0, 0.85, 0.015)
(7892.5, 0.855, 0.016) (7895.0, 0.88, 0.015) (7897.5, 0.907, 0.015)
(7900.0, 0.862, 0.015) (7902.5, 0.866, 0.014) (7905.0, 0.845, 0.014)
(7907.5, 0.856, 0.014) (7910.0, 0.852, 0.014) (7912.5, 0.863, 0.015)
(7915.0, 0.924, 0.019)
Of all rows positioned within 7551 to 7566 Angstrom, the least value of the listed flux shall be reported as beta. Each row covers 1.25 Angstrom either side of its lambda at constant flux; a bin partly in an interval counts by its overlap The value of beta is 0.879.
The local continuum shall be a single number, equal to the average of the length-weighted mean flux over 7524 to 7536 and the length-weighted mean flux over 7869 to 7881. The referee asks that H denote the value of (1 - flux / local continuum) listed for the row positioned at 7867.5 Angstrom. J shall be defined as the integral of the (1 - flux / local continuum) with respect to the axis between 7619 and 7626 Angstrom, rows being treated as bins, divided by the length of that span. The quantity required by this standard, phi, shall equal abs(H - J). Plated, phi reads 0.020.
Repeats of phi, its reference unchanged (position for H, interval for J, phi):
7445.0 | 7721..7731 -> 0.015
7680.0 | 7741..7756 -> 0.000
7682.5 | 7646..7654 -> 0.015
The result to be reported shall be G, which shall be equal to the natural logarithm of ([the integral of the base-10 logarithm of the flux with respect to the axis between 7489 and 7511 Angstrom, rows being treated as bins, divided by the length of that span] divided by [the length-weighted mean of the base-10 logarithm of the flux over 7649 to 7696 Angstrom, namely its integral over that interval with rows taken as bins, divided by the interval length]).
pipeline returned -0.2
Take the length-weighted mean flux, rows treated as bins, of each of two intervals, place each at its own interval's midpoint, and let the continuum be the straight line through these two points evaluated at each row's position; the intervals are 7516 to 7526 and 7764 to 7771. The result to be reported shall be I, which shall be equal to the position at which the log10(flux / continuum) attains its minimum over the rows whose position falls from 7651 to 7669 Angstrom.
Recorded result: 7665.0 Angstrom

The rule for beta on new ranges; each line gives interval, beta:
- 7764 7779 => 0.857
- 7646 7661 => 0.813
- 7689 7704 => 0.842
